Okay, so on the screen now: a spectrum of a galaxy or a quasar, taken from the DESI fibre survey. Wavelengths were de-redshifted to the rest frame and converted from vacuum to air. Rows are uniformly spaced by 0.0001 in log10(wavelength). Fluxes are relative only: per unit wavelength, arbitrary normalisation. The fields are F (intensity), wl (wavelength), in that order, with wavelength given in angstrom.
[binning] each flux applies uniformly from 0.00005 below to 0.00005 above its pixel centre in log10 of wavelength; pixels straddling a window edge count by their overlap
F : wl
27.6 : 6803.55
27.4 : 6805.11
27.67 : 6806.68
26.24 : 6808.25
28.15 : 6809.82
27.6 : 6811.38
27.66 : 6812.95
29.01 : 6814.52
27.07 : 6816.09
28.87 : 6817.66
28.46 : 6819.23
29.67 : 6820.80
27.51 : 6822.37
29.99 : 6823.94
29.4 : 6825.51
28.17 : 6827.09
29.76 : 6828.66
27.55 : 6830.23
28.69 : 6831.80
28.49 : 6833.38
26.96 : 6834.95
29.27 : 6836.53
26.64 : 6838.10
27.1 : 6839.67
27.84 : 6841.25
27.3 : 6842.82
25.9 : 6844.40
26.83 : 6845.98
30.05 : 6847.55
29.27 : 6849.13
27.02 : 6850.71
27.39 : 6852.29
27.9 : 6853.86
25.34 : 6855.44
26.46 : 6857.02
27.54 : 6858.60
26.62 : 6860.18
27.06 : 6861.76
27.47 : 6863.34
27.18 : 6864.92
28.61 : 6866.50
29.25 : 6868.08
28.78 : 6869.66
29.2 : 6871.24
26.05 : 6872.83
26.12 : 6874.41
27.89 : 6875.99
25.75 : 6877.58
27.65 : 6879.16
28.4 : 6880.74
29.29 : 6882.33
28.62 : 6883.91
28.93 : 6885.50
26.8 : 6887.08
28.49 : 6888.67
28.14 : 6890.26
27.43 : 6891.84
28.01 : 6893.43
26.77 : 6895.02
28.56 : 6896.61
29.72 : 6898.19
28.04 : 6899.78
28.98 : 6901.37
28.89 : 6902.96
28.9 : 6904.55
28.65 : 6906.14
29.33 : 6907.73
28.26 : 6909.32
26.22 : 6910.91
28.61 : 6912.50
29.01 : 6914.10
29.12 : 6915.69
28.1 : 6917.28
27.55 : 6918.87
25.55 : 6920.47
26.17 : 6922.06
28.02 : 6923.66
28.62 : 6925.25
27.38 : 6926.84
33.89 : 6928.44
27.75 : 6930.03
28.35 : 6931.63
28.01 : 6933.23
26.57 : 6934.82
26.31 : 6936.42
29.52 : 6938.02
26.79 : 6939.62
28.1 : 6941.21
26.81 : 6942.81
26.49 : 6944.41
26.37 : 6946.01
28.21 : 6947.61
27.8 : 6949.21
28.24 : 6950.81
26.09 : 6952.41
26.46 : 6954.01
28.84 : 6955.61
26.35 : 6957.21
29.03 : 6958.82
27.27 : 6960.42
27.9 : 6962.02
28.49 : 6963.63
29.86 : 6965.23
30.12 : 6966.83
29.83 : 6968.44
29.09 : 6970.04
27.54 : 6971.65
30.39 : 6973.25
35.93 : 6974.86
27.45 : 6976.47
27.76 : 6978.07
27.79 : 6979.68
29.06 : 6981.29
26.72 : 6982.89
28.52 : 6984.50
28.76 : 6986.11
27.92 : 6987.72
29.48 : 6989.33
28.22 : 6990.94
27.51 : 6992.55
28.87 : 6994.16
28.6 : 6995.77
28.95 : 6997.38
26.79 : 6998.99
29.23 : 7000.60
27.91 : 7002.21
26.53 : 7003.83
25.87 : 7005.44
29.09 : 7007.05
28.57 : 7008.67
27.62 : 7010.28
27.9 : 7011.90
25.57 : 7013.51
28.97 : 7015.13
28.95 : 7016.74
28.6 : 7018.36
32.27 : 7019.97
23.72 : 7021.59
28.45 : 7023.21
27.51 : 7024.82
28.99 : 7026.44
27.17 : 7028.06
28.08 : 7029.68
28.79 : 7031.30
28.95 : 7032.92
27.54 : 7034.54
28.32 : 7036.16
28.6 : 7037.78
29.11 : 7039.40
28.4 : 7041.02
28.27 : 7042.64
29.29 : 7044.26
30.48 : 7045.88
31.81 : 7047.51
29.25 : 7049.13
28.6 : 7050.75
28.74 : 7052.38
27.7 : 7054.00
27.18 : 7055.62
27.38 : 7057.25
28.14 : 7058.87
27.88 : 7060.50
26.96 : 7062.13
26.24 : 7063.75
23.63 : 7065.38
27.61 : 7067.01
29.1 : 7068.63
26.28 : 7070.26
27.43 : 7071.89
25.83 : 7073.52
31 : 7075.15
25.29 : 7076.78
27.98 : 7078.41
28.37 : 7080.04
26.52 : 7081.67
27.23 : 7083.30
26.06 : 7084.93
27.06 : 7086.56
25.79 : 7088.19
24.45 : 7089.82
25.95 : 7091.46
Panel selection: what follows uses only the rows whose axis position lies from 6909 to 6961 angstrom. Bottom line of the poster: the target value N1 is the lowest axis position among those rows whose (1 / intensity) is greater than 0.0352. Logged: 6909.32 angstrom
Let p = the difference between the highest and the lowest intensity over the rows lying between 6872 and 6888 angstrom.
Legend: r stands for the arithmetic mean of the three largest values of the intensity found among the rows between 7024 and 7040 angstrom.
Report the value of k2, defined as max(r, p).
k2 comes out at 29.0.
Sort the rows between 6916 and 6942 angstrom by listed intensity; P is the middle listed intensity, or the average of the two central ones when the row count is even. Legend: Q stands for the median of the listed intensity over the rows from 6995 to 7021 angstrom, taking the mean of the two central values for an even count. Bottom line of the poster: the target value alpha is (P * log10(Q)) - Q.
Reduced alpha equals 12.0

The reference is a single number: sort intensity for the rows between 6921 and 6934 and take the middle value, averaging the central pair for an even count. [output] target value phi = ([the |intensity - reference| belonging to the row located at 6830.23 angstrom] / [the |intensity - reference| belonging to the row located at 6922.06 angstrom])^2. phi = 0.1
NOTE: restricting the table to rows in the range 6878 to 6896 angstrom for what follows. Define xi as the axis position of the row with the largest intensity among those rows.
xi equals 6882.33 angstrom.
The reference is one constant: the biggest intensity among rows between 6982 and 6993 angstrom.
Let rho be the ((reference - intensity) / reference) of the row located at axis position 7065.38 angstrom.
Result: 0.198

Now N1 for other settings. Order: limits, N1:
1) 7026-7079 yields 7028.06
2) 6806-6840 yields 6806.68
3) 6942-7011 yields 6942.81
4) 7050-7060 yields 7054.00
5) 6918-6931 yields 6918.87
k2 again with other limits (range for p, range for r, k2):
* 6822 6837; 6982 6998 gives 29.1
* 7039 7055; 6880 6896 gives 28.9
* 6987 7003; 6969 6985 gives 31.8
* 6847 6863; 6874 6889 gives 28.9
